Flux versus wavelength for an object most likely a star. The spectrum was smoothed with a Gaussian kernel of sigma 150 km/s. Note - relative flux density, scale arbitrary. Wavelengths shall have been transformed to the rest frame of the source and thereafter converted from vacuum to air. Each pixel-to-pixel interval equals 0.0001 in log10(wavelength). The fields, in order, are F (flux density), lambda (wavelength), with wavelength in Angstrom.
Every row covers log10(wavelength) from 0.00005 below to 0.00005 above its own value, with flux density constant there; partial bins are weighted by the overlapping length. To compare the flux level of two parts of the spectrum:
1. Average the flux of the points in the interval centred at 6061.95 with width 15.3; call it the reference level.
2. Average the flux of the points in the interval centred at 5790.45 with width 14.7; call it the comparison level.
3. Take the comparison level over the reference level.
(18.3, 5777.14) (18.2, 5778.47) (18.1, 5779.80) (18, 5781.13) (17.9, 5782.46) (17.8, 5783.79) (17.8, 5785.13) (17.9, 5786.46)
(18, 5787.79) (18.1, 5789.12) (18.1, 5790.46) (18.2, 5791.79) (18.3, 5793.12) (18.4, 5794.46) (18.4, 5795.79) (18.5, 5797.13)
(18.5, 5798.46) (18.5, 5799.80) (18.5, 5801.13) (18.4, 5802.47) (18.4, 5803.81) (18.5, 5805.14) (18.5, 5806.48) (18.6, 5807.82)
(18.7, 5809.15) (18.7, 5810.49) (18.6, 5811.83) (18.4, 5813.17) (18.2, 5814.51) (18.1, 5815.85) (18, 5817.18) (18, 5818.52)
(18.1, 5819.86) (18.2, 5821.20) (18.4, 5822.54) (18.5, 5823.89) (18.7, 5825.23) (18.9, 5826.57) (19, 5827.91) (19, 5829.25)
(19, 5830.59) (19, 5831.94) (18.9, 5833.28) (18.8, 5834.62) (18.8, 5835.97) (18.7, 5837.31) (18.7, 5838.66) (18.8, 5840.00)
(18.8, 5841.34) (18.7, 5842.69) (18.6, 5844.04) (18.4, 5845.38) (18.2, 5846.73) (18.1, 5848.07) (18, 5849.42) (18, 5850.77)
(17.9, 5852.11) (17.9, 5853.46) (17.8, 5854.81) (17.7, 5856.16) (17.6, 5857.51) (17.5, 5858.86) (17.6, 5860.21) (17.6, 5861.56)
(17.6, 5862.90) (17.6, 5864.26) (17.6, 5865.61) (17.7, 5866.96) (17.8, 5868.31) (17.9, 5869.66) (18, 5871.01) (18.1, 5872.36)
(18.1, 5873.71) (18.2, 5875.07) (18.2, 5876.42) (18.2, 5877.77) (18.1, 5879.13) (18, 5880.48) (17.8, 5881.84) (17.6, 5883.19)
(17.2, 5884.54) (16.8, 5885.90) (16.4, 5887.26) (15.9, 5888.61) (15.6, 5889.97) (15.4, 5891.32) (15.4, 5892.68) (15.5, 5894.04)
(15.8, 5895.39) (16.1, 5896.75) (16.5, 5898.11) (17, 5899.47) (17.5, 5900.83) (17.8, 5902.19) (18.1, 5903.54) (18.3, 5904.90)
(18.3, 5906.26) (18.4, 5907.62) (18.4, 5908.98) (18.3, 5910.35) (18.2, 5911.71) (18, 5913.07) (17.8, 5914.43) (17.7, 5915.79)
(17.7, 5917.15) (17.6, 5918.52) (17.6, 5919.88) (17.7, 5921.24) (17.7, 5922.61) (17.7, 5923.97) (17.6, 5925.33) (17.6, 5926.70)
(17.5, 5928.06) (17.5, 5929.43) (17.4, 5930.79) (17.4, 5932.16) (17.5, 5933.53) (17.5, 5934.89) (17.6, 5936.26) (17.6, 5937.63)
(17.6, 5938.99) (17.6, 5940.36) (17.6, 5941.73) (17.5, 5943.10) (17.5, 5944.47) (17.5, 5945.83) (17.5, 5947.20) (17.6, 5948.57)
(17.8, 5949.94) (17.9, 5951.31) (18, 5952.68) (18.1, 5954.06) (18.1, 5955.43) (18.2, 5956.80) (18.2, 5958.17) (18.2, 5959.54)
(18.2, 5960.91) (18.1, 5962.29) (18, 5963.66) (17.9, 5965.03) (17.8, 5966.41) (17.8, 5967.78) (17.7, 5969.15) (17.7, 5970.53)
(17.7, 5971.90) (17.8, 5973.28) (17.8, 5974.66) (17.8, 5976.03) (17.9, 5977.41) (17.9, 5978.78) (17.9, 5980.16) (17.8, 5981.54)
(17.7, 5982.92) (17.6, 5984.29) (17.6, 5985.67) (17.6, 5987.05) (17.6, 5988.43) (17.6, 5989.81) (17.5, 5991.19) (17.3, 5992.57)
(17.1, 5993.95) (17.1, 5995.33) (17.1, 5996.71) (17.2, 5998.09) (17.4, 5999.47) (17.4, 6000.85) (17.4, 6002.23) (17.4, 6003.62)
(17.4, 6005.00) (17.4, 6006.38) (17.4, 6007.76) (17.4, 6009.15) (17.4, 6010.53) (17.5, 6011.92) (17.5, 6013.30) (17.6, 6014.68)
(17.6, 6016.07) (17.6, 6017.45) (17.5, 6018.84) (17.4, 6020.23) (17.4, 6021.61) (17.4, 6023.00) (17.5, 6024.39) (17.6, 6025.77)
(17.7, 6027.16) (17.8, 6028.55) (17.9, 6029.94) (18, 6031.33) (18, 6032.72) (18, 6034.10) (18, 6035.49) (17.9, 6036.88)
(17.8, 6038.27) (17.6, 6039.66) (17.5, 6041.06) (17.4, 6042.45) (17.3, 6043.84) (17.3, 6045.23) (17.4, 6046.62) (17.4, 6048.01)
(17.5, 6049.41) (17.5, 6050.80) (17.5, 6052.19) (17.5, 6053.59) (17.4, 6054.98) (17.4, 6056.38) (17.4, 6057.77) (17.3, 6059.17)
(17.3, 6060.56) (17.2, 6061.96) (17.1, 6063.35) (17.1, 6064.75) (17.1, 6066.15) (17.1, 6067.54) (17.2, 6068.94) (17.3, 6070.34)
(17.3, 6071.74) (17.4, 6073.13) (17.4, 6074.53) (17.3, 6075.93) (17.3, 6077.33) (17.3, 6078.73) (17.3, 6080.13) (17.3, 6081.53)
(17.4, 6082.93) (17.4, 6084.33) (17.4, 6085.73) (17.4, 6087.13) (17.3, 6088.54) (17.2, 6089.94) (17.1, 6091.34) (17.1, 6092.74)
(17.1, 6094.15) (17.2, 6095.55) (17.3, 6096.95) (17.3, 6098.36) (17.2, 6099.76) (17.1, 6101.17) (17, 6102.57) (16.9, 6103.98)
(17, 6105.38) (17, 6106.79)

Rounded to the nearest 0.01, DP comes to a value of 1.05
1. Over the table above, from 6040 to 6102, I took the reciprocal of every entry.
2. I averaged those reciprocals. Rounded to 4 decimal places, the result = 0.0578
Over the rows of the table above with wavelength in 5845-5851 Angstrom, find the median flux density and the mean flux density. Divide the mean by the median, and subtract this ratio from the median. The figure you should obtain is 17.1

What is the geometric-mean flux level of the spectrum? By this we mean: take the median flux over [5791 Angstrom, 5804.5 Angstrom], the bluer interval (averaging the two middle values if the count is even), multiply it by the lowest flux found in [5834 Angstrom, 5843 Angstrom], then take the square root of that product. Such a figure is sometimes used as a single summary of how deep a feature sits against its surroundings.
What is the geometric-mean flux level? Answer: 18.55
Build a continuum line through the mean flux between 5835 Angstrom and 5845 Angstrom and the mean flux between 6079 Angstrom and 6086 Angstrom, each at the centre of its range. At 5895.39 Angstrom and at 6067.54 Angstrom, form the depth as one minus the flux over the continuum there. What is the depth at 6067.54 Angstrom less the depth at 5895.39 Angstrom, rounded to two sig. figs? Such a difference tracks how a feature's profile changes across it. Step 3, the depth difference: -0.12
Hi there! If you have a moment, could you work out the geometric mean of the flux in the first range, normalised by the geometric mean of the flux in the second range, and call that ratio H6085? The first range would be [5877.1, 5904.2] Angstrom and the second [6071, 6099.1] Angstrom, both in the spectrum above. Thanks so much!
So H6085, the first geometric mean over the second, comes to 0.97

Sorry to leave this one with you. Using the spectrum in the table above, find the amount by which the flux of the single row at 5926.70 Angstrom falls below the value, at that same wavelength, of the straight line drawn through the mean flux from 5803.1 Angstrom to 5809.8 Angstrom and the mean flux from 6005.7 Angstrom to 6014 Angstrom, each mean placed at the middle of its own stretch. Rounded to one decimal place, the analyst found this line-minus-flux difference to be 0.3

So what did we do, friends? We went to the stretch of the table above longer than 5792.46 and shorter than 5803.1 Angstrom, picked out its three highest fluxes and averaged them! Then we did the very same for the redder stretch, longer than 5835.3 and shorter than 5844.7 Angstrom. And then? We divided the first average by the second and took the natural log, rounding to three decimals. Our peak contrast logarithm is -0.016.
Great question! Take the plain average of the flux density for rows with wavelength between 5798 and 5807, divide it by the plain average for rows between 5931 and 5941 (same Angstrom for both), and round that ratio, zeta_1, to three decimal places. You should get 1.053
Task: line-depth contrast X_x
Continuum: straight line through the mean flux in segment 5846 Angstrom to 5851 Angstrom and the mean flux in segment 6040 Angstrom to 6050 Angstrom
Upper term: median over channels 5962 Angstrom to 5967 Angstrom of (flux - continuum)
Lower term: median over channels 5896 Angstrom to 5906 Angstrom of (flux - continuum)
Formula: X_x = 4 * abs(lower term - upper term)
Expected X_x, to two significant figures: 2.7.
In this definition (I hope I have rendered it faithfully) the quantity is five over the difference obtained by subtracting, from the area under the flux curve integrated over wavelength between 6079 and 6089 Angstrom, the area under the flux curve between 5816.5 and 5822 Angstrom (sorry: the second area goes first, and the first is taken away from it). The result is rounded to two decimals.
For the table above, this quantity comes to -0.07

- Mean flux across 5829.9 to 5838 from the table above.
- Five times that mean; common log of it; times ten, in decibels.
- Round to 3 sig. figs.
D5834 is 19.7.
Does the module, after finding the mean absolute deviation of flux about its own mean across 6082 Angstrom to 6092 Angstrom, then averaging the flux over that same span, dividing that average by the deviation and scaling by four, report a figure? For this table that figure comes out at 707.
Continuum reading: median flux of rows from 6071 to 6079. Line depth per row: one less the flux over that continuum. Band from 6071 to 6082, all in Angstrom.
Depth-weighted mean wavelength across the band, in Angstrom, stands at 6073.8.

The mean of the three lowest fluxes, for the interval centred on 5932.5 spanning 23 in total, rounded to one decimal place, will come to 17.4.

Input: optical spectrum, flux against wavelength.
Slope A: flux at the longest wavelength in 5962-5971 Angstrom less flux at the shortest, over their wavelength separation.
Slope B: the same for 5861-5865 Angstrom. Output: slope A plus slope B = -0.05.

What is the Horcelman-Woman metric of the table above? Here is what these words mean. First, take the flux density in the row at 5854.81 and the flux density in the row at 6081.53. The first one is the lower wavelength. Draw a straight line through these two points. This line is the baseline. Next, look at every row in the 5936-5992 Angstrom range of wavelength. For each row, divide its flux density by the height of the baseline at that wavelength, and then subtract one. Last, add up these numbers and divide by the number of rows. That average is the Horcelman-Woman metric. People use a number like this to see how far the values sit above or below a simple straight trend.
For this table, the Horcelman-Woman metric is 0.013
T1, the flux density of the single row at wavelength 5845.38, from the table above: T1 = 18.4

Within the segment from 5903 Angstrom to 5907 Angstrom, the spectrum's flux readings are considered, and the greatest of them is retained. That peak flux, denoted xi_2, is 18.3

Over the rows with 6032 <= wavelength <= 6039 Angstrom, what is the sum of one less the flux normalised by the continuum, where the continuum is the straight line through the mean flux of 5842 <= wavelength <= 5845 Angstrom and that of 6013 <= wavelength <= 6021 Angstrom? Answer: -0.15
